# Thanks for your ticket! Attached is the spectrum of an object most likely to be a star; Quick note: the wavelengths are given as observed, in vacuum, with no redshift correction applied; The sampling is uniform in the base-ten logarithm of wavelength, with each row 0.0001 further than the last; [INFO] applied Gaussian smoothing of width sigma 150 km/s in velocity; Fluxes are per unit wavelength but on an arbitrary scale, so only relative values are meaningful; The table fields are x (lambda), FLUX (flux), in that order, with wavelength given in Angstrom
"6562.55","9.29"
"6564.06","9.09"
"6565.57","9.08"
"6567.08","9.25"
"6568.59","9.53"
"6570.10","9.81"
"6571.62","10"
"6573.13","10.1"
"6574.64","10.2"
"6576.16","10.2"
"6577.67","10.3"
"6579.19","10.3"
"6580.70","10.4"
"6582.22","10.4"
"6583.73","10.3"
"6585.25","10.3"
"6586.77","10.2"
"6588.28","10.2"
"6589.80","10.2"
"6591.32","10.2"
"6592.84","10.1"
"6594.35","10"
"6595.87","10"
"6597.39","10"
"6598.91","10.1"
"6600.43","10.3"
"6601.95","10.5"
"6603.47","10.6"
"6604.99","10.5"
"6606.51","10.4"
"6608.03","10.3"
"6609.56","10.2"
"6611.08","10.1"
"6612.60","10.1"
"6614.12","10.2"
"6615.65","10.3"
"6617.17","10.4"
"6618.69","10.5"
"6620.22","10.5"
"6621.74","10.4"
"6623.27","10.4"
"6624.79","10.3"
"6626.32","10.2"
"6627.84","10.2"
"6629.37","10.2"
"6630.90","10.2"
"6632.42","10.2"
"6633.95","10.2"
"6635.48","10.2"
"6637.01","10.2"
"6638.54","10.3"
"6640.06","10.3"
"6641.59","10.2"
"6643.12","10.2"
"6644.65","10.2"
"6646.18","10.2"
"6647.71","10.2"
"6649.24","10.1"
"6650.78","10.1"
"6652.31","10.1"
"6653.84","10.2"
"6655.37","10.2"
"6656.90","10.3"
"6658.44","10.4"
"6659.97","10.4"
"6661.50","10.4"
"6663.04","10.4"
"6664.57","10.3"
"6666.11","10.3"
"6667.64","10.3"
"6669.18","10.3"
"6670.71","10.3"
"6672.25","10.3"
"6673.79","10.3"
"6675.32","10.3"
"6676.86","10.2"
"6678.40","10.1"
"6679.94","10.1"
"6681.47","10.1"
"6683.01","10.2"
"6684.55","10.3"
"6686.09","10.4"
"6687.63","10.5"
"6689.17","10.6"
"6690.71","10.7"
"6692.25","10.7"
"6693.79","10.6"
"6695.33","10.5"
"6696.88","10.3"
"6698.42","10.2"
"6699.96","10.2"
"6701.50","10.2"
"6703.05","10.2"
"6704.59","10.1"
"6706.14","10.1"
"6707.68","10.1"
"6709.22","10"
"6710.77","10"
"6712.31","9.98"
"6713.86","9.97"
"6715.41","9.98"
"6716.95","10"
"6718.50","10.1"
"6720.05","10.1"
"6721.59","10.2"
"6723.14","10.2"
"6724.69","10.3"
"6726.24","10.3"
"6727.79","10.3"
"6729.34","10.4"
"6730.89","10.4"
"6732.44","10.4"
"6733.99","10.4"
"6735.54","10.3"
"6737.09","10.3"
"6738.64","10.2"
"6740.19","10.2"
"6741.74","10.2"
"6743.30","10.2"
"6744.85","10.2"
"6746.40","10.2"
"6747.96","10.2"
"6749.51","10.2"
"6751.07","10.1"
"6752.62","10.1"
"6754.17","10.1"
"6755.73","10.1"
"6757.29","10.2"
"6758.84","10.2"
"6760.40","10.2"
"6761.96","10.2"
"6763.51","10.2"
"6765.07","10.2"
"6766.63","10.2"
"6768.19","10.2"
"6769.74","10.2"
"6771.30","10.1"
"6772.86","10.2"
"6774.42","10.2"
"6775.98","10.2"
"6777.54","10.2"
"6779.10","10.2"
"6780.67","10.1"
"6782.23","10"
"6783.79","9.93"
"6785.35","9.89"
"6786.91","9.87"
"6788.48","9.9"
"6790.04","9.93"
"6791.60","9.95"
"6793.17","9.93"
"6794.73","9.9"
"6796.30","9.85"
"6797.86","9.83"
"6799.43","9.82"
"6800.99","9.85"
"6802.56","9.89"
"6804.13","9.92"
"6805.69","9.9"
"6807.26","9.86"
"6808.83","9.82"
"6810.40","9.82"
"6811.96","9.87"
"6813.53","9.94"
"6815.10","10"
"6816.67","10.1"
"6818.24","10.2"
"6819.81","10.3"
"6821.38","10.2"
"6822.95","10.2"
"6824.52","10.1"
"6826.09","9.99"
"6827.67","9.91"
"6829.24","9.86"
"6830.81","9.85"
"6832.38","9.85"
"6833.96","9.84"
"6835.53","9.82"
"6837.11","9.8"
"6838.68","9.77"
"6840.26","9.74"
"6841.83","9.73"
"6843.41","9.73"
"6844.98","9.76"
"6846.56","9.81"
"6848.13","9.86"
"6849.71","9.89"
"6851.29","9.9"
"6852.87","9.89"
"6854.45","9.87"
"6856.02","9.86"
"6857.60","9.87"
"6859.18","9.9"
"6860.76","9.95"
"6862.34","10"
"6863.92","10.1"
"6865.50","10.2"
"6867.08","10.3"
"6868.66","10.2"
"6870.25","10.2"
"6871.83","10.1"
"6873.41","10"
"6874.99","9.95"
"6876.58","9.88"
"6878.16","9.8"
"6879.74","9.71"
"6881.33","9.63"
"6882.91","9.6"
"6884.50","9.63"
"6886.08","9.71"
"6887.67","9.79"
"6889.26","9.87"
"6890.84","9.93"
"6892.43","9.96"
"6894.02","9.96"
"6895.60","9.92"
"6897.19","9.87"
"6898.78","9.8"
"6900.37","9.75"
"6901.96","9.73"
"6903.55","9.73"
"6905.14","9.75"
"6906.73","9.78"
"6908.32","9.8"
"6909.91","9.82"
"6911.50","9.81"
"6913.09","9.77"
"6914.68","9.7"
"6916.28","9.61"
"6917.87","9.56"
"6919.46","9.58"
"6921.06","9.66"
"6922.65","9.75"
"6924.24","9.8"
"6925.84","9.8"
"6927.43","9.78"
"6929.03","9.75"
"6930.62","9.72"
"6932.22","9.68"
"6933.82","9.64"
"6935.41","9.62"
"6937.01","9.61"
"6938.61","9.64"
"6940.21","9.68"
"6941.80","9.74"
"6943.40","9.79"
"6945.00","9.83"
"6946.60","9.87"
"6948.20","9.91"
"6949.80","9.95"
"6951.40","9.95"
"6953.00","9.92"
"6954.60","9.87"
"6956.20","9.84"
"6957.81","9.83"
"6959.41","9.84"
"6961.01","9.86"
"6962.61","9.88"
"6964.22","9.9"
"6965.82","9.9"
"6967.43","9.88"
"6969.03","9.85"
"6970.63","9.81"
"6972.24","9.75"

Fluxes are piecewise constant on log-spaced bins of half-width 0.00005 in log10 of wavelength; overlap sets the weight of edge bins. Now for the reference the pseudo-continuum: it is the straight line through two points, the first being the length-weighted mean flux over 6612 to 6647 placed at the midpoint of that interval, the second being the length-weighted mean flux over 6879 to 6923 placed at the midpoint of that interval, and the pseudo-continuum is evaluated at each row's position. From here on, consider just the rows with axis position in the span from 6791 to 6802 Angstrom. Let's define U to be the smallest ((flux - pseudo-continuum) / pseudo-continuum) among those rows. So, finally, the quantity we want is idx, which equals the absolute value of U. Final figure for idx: 0.013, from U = -0.013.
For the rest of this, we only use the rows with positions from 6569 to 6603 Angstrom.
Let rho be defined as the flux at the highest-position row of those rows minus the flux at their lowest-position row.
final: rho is 0.69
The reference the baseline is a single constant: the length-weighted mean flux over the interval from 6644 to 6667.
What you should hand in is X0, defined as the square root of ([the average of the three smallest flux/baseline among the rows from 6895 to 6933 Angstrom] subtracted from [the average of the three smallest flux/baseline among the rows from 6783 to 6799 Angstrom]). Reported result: 0.16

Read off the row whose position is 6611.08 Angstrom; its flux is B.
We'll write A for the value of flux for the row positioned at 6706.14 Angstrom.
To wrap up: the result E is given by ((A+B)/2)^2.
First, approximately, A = 10.1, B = 10.1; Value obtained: 102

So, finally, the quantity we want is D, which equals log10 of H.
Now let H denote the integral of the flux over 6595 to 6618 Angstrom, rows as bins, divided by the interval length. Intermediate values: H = 10.3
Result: 1.011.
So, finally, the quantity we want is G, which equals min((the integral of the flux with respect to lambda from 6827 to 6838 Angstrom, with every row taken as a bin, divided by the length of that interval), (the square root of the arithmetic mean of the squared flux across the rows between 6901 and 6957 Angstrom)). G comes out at 9.8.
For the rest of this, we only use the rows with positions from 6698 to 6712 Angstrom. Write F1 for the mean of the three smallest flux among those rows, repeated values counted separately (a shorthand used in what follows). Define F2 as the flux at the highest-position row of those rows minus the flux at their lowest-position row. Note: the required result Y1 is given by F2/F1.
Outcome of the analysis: -0.02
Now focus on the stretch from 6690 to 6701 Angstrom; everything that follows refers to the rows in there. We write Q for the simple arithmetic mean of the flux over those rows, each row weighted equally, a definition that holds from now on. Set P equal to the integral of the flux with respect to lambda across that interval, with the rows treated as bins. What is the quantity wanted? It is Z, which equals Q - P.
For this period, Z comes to -104.5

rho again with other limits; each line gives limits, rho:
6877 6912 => 0.01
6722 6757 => -0.10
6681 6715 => -0.13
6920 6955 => 0.21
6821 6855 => -0.33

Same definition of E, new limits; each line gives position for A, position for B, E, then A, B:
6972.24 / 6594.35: 98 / 9.75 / 10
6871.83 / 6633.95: 103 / 10.1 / 10.2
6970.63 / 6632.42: 100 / 9.81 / 10.2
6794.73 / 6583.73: 102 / 9.9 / 10.3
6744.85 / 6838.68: 100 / 10.2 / 9.77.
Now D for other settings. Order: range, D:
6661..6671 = 1.014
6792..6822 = 0.998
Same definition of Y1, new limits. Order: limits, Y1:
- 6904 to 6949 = 0.02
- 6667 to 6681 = -0.02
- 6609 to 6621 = 0.03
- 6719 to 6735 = 0.03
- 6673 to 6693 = 0.04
